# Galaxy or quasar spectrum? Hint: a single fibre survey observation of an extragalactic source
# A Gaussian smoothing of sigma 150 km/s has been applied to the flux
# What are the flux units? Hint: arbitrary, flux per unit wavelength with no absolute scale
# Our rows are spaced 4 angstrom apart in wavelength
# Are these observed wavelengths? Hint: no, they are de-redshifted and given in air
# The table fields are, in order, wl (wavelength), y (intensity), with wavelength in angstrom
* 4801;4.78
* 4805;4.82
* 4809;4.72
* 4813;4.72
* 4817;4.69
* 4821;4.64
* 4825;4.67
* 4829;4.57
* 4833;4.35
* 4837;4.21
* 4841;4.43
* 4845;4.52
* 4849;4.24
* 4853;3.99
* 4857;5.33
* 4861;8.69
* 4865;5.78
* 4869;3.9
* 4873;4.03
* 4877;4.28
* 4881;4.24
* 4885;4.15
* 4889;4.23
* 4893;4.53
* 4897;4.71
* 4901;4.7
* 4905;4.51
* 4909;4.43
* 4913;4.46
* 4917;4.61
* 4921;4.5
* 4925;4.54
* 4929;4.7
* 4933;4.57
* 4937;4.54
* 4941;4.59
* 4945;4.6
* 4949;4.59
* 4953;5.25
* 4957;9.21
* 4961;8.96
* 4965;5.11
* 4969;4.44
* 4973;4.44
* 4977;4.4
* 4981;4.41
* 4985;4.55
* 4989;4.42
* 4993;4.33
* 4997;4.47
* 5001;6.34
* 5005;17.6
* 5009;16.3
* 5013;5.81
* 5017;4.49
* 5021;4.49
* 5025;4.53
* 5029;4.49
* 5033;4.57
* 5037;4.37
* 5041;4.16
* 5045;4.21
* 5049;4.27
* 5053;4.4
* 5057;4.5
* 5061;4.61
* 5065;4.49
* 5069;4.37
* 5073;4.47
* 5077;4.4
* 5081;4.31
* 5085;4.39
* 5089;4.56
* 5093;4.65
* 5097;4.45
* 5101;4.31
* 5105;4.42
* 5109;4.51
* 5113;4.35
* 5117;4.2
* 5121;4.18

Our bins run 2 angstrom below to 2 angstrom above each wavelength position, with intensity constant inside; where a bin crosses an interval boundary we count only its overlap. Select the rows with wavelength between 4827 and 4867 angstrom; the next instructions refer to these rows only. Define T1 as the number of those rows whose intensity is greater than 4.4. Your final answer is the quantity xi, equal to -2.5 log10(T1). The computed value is -1.95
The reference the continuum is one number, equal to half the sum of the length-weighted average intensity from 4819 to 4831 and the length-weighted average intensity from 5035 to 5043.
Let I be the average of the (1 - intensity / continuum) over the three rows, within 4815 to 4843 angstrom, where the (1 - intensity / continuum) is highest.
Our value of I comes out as 0.03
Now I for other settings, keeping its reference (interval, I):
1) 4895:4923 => 0.00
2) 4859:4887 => 0.09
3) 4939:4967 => -0.03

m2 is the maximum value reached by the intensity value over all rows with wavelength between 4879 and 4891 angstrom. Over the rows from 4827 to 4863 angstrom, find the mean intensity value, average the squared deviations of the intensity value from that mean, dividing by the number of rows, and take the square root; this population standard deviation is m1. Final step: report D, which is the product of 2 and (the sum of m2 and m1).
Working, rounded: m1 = 1.38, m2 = 4.24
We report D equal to 11.2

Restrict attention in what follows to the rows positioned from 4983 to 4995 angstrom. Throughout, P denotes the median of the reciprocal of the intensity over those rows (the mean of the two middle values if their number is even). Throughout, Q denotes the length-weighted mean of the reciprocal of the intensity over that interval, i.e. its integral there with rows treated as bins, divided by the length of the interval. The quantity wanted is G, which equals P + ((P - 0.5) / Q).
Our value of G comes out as -0.99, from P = 0.226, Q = 0.226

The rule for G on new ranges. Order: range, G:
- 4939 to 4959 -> -1.27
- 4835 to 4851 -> -0.94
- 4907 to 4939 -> -1.05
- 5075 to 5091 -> -0.97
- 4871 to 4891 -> -0.87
